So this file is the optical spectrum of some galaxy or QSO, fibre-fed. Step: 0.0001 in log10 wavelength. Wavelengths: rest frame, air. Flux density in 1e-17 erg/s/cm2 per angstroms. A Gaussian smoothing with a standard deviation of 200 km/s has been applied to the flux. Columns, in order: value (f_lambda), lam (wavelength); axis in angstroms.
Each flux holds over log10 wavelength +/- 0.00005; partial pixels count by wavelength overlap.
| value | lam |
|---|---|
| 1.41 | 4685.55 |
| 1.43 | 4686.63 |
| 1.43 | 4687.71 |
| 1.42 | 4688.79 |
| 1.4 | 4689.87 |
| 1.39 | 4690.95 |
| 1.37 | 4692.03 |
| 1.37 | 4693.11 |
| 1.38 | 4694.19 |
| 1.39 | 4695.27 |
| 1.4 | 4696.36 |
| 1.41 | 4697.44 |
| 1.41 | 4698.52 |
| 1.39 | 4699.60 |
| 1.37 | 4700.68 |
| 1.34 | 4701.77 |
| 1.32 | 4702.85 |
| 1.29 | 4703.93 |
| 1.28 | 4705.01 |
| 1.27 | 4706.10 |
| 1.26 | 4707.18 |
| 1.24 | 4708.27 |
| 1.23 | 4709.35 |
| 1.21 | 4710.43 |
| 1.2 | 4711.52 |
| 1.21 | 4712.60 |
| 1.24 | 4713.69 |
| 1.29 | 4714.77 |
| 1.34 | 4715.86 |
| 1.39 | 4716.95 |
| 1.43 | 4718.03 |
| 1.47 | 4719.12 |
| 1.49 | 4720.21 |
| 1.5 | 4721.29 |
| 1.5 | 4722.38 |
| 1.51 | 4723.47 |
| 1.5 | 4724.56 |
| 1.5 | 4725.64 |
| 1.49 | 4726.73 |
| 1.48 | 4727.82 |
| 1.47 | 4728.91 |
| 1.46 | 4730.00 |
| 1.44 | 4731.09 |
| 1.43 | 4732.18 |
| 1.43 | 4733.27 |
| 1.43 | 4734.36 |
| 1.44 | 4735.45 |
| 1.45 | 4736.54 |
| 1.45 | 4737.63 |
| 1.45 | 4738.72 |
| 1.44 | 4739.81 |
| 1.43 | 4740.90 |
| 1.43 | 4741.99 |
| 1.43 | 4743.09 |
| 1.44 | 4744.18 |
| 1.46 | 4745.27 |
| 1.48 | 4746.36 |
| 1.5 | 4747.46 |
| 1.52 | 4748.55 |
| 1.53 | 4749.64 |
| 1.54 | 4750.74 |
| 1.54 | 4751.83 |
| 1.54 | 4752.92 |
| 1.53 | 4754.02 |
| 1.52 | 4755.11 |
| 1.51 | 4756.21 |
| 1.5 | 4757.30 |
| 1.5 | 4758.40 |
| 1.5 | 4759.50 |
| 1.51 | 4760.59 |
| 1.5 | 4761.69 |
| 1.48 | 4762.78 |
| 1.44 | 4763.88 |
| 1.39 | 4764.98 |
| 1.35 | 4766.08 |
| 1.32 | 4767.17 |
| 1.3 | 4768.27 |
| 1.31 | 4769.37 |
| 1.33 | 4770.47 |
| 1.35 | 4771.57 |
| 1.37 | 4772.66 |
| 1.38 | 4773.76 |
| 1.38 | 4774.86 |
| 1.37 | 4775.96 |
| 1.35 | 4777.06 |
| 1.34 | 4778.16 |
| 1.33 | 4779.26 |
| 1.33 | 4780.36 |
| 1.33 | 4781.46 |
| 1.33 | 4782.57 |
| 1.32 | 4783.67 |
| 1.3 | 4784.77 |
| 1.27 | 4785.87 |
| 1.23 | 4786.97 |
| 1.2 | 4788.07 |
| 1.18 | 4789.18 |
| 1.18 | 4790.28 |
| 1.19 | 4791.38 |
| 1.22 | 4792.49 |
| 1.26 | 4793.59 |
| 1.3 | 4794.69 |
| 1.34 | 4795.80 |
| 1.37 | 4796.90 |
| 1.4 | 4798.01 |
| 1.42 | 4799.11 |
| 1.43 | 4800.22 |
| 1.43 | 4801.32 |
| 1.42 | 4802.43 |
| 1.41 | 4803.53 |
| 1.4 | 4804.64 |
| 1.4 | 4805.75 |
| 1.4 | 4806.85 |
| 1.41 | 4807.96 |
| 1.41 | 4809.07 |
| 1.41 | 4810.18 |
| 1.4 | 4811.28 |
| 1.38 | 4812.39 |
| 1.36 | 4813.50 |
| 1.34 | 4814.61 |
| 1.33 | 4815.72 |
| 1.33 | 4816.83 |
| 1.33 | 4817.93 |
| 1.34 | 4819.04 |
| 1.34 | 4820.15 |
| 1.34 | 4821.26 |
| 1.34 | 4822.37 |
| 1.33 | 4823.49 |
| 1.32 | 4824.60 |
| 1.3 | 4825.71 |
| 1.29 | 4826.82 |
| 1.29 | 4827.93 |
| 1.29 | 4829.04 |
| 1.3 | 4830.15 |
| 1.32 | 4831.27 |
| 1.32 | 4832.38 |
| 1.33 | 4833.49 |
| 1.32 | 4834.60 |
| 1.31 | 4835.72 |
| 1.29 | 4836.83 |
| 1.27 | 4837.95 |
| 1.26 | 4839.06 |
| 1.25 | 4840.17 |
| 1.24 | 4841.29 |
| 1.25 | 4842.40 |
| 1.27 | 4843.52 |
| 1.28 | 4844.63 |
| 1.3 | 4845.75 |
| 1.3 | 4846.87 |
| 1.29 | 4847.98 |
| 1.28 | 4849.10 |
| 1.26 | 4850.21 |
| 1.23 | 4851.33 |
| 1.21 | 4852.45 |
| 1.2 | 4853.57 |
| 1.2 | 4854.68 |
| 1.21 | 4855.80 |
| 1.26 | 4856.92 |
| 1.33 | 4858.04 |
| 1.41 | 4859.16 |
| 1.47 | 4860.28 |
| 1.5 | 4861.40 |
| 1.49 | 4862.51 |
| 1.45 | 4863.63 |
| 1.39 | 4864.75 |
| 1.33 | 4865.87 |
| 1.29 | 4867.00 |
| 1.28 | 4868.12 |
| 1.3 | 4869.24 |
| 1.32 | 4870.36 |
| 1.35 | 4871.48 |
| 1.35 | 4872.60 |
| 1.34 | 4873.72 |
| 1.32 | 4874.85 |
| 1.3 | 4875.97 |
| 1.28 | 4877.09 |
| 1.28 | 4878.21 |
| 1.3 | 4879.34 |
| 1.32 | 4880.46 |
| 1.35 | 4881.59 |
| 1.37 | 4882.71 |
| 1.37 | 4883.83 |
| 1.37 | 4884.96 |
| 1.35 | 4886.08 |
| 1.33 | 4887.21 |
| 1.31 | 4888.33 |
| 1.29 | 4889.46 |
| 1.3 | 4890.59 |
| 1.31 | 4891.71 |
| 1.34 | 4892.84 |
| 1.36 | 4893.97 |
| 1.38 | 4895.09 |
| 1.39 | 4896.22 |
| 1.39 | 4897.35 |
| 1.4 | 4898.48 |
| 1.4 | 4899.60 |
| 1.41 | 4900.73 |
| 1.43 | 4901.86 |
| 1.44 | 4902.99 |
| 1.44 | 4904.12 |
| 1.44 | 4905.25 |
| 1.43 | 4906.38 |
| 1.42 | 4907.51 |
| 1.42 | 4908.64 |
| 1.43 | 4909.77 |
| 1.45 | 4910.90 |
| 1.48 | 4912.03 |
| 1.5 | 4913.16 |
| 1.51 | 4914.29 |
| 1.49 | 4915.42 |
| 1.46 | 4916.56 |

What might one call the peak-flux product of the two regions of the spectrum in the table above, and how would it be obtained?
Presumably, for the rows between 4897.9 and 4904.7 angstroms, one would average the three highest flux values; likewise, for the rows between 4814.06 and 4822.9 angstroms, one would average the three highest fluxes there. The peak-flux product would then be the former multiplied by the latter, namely 1.93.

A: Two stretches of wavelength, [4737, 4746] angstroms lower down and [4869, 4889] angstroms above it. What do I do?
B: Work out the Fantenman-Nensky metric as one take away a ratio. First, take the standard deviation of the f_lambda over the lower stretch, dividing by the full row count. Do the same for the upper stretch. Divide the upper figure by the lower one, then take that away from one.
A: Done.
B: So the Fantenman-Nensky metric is -1.7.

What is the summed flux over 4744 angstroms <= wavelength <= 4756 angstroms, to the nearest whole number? 17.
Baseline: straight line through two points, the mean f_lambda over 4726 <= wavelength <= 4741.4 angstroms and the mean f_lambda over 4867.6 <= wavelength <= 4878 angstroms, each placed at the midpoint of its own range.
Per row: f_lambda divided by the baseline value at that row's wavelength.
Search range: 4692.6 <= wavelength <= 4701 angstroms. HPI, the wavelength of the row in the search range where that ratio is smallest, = 4693.11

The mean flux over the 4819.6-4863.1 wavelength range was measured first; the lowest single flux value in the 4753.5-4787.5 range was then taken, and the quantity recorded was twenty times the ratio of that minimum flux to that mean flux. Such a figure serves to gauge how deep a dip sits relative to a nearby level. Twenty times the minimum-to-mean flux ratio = 18.9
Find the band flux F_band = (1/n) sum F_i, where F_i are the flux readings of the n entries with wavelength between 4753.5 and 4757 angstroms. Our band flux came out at 1.52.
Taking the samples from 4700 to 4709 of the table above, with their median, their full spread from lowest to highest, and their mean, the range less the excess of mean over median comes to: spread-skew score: 0.119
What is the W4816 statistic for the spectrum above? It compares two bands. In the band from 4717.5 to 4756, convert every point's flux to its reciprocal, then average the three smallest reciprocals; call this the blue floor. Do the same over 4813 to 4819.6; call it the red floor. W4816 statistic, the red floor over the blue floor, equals 1.14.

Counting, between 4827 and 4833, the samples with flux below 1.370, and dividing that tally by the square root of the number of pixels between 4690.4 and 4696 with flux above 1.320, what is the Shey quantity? 2.2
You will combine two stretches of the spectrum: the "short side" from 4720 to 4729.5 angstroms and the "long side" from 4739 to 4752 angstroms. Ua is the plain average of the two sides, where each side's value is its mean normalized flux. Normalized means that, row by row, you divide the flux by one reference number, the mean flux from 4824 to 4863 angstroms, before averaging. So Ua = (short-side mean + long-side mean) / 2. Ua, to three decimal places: 1.144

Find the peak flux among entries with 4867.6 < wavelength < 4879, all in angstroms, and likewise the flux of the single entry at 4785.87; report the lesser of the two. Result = 1.27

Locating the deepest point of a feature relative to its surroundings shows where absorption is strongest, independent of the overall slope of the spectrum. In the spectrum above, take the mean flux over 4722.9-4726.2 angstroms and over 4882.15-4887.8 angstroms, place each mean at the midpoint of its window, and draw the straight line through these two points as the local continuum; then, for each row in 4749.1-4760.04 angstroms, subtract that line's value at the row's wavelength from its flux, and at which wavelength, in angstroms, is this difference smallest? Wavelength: 4757.30 angstroms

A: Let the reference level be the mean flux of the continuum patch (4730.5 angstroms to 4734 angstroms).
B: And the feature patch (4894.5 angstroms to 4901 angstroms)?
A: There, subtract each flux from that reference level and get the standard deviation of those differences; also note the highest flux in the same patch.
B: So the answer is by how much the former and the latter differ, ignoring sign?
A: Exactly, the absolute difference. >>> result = 1.40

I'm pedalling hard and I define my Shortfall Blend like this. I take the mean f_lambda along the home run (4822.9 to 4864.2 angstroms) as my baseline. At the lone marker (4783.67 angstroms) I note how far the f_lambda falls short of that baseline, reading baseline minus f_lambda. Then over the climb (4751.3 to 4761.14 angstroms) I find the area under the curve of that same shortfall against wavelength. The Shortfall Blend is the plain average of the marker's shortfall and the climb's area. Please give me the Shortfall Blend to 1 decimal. -1.1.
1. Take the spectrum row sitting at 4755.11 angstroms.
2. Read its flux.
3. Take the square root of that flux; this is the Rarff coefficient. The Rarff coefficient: 1.23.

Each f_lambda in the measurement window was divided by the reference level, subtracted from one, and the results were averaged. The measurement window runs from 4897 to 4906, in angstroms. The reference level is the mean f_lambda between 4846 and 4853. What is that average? -0.12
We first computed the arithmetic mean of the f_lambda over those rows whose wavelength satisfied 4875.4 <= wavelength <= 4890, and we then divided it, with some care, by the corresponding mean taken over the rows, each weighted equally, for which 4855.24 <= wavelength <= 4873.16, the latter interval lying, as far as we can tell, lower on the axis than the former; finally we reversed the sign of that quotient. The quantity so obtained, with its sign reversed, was -0.98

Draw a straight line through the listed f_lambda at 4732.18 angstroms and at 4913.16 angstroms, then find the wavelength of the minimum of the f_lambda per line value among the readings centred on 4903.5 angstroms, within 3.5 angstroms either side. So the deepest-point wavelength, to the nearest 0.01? 4900.73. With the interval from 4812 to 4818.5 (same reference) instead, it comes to 4817.93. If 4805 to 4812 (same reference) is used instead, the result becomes 4811.28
